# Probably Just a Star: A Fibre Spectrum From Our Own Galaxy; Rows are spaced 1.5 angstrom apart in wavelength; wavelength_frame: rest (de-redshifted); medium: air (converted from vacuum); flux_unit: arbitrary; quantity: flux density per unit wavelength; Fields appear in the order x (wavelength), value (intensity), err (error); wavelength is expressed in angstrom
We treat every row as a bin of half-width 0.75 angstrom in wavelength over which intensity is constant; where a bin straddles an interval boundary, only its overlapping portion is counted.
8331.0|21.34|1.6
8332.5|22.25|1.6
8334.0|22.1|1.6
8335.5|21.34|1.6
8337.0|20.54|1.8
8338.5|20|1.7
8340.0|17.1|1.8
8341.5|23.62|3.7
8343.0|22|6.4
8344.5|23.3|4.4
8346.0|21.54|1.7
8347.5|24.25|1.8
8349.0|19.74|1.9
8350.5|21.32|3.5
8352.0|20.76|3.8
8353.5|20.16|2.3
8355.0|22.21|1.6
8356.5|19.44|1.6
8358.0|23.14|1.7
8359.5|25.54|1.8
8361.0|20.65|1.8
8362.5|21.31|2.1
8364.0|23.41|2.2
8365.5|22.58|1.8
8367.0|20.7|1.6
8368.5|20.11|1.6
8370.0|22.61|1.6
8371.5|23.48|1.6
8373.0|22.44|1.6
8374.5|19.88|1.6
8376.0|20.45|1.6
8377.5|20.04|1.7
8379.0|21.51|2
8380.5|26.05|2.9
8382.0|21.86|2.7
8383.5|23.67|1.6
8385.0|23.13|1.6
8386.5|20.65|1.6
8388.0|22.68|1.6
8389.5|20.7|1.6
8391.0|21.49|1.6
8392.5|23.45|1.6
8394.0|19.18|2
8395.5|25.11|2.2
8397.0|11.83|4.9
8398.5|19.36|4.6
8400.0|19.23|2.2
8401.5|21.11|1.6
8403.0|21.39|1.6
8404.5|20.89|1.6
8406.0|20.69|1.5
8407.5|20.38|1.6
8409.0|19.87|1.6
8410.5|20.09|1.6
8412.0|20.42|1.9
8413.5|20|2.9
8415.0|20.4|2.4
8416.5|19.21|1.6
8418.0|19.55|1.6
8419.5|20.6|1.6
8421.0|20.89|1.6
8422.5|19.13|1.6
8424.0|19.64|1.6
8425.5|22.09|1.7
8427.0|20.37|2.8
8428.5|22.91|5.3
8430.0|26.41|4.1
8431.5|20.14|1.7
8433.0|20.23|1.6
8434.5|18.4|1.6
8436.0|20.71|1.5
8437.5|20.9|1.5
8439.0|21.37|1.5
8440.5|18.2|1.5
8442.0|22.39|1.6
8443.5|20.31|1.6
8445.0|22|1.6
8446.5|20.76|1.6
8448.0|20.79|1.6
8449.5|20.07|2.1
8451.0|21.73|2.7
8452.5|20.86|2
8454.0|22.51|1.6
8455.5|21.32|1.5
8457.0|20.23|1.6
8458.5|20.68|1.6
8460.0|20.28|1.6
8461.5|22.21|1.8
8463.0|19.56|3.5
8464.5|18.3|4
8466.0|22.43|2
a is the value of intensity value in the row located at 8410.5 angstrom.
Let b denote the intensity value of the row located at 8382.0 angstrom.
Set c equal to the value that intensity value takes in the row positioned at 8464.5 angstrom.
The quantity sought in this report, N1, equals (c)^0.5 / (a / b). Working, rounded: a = 20.09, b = 21.86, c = 18.3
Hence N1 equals 4.7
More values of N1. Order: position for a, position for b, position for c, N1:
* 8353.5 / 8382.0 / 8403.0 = 5.0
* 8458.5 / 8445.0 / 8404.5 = 4.9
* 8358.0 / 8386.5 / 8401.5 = 4.1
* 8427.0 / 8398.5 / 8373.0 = 4.5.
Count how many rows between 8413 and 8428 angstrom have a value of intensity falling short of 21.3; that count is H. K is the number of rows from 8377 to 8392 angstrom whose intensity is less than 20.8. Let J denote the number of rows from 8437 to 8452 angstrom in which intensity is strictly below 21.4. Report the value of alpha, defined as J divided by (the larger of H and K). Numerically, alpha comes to 0.8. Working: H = 9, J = 7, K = 3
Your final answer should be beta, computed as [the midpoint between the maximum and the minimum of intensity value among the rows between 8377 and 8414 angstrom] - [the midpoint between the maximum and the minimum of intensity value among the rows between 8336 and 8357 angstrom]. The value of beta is -1.7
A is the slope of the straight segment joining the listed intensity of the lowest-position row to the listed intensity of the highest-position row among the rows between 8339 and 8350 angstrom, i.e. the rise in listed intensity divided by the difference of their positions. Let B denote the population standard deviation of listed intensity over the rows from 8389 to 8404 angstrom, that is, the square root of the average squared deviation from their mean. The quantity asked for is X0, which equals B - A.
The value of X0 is 3.05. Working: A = 0.29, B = 3.34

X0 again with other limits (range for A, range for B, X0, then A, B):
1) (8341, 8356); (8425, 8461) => 1.67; -0.10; 1.57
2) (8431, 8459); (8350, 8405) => 2.32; 0.02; 2.34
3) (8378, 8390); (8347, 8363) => 1.92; -0.08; 1.84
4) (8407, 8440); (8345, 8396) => 1.72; 0.03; 1.75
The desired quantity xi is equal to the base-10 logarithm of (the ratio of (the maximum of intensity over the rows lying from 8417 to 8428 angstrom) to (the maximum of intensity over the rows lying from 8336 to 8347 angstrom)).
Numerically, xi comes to -0.03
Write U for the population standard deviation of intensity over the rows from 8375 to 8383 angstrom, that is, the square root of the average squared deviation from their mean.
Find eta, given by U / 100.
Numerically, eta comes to 0.021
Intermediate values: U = 2.1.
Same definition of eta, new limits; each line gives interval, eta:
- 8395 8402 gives 0.043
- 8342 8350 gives 0.015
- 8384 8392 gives 0.010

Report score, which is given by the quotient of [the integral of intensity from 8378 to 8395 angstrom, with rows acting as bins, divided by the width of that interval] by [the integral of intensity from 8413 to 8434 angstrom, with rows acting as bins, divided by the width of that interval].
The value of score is 1.07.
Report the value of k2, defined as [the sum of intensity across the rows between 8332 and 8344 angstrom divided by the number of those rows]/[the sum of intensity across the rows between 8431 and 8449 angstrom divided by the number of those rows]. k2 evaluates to 1.03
